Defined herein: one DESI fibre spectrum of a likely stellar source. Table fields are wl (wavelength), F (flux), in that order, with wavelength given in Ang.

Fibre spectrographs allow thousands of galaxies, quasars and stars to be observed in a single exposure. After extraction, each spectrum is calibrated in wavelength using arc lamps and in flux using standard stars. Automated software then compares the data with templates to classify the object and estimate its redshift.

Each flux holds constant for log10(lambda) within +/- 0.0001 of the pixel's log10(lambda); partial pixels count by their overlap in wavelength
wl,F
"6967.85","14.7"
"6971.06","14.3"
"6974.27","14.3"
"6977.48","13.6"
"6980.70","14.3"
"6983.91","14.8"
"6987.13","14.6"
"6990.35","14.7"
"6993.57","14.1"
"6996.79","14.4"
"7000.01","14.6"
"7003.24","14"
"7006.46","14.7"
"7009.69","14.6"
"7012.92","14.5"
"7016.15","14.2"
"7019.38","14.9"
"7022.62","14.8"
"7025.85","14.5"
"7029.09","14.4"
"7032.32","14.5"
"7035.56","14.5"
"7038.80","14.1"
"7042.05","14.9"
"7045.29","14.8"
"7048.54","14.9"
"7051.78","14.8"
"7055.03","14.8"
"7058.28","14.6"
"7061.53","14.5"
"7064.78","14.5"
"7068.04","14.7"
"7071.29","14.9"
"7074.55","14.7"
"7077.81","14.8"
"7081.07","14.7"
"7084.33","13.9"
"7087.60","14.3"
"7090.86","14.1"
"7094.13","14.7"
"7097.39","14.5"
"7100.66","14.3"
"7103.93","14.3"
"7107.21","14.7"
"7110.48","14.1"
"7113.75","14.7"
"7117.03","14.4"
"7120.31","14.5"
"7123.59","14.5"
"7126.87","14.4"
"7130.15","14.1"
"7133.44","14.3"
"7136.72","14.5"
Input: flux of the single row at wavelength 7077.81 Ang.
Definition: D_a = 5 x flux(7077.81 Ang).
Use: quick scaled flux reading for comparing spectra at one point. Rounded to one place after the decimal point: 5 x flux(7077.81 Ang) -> 74.0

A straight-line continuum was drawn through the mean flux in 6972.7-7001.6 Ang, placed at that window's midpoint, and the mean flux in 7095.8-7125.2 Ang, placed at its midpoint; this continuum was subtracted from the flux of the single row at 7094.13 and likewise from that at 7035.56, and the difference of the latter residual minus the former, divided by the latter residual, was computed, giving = -1.8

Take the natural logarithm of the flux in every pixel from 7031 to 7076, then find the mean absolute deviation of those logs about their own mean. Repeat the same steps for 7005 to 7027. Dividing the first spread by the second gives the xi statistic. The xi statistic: 1.03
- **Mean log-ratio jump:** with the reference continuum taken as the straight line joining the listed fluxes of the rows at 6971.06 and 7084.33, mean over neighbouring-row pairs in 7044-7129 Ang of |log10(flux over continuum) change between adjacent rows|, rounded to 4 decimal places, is 0.0070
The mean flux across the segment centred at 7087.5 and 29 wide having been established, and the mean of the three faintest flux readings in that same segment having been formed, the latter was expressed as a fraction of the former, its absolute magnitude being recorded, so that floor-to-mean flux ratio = 0.976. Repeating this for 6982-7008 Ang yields 0.978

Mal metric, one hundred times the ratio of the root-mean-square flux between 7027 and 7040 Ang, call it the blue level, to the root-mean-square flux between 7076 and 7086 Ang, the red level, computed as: 99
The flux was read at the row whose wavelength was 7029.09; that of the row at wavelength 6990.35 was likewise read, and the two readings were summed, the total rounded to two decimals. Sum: 29.10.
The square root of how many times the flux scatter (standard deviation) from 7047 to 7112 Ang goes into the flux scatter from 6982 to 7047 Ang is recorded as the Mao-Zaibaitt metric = 0.965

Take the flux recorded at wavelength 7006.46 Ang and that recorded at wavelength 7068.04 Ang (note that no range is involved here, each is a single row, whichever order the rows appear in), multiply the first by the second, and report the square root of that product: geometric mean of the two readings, 14.7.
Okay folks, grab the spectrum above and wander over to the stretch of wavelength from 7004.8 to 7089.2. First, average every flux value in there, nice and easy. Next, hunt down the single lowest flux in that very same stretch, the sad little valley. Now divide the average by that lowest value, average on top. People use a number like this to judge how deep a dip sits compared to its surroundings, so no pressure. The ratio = 1.050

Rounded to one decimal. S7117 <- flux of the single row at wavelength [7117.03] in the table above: 14.4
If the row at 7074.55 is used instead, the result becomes 14.7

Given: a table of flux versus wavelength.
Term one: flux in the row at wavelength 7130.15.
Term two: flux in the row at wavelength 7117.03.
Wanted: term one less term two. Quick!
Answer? -0.30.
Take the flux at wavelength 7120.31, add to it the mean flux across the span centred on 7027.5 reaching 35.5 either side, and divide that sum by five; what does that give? 5.81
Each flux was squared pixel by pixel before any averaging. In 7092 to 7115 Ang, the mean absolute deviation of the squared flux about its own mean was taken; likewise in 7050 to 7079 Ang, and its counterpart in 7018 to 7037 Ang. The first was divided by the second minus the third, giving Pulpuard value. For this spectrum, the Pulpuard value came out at -3.6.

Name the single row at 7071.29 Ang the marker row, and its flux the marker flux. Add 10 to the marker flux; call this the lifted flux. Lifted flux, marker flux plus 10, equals 24.9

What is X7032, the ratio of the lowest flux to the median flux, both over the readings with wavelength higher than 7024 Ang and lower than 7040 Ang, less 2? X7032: -1.028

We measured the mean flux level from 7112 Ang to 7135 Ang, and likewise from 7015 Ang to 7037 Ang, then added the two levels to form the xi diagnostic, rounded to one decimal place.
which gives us 29.0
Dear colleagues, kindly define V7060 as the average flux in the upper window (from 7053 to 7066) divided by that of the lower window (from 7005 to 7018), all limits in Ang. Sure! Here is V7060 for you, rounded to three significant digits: 1.01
